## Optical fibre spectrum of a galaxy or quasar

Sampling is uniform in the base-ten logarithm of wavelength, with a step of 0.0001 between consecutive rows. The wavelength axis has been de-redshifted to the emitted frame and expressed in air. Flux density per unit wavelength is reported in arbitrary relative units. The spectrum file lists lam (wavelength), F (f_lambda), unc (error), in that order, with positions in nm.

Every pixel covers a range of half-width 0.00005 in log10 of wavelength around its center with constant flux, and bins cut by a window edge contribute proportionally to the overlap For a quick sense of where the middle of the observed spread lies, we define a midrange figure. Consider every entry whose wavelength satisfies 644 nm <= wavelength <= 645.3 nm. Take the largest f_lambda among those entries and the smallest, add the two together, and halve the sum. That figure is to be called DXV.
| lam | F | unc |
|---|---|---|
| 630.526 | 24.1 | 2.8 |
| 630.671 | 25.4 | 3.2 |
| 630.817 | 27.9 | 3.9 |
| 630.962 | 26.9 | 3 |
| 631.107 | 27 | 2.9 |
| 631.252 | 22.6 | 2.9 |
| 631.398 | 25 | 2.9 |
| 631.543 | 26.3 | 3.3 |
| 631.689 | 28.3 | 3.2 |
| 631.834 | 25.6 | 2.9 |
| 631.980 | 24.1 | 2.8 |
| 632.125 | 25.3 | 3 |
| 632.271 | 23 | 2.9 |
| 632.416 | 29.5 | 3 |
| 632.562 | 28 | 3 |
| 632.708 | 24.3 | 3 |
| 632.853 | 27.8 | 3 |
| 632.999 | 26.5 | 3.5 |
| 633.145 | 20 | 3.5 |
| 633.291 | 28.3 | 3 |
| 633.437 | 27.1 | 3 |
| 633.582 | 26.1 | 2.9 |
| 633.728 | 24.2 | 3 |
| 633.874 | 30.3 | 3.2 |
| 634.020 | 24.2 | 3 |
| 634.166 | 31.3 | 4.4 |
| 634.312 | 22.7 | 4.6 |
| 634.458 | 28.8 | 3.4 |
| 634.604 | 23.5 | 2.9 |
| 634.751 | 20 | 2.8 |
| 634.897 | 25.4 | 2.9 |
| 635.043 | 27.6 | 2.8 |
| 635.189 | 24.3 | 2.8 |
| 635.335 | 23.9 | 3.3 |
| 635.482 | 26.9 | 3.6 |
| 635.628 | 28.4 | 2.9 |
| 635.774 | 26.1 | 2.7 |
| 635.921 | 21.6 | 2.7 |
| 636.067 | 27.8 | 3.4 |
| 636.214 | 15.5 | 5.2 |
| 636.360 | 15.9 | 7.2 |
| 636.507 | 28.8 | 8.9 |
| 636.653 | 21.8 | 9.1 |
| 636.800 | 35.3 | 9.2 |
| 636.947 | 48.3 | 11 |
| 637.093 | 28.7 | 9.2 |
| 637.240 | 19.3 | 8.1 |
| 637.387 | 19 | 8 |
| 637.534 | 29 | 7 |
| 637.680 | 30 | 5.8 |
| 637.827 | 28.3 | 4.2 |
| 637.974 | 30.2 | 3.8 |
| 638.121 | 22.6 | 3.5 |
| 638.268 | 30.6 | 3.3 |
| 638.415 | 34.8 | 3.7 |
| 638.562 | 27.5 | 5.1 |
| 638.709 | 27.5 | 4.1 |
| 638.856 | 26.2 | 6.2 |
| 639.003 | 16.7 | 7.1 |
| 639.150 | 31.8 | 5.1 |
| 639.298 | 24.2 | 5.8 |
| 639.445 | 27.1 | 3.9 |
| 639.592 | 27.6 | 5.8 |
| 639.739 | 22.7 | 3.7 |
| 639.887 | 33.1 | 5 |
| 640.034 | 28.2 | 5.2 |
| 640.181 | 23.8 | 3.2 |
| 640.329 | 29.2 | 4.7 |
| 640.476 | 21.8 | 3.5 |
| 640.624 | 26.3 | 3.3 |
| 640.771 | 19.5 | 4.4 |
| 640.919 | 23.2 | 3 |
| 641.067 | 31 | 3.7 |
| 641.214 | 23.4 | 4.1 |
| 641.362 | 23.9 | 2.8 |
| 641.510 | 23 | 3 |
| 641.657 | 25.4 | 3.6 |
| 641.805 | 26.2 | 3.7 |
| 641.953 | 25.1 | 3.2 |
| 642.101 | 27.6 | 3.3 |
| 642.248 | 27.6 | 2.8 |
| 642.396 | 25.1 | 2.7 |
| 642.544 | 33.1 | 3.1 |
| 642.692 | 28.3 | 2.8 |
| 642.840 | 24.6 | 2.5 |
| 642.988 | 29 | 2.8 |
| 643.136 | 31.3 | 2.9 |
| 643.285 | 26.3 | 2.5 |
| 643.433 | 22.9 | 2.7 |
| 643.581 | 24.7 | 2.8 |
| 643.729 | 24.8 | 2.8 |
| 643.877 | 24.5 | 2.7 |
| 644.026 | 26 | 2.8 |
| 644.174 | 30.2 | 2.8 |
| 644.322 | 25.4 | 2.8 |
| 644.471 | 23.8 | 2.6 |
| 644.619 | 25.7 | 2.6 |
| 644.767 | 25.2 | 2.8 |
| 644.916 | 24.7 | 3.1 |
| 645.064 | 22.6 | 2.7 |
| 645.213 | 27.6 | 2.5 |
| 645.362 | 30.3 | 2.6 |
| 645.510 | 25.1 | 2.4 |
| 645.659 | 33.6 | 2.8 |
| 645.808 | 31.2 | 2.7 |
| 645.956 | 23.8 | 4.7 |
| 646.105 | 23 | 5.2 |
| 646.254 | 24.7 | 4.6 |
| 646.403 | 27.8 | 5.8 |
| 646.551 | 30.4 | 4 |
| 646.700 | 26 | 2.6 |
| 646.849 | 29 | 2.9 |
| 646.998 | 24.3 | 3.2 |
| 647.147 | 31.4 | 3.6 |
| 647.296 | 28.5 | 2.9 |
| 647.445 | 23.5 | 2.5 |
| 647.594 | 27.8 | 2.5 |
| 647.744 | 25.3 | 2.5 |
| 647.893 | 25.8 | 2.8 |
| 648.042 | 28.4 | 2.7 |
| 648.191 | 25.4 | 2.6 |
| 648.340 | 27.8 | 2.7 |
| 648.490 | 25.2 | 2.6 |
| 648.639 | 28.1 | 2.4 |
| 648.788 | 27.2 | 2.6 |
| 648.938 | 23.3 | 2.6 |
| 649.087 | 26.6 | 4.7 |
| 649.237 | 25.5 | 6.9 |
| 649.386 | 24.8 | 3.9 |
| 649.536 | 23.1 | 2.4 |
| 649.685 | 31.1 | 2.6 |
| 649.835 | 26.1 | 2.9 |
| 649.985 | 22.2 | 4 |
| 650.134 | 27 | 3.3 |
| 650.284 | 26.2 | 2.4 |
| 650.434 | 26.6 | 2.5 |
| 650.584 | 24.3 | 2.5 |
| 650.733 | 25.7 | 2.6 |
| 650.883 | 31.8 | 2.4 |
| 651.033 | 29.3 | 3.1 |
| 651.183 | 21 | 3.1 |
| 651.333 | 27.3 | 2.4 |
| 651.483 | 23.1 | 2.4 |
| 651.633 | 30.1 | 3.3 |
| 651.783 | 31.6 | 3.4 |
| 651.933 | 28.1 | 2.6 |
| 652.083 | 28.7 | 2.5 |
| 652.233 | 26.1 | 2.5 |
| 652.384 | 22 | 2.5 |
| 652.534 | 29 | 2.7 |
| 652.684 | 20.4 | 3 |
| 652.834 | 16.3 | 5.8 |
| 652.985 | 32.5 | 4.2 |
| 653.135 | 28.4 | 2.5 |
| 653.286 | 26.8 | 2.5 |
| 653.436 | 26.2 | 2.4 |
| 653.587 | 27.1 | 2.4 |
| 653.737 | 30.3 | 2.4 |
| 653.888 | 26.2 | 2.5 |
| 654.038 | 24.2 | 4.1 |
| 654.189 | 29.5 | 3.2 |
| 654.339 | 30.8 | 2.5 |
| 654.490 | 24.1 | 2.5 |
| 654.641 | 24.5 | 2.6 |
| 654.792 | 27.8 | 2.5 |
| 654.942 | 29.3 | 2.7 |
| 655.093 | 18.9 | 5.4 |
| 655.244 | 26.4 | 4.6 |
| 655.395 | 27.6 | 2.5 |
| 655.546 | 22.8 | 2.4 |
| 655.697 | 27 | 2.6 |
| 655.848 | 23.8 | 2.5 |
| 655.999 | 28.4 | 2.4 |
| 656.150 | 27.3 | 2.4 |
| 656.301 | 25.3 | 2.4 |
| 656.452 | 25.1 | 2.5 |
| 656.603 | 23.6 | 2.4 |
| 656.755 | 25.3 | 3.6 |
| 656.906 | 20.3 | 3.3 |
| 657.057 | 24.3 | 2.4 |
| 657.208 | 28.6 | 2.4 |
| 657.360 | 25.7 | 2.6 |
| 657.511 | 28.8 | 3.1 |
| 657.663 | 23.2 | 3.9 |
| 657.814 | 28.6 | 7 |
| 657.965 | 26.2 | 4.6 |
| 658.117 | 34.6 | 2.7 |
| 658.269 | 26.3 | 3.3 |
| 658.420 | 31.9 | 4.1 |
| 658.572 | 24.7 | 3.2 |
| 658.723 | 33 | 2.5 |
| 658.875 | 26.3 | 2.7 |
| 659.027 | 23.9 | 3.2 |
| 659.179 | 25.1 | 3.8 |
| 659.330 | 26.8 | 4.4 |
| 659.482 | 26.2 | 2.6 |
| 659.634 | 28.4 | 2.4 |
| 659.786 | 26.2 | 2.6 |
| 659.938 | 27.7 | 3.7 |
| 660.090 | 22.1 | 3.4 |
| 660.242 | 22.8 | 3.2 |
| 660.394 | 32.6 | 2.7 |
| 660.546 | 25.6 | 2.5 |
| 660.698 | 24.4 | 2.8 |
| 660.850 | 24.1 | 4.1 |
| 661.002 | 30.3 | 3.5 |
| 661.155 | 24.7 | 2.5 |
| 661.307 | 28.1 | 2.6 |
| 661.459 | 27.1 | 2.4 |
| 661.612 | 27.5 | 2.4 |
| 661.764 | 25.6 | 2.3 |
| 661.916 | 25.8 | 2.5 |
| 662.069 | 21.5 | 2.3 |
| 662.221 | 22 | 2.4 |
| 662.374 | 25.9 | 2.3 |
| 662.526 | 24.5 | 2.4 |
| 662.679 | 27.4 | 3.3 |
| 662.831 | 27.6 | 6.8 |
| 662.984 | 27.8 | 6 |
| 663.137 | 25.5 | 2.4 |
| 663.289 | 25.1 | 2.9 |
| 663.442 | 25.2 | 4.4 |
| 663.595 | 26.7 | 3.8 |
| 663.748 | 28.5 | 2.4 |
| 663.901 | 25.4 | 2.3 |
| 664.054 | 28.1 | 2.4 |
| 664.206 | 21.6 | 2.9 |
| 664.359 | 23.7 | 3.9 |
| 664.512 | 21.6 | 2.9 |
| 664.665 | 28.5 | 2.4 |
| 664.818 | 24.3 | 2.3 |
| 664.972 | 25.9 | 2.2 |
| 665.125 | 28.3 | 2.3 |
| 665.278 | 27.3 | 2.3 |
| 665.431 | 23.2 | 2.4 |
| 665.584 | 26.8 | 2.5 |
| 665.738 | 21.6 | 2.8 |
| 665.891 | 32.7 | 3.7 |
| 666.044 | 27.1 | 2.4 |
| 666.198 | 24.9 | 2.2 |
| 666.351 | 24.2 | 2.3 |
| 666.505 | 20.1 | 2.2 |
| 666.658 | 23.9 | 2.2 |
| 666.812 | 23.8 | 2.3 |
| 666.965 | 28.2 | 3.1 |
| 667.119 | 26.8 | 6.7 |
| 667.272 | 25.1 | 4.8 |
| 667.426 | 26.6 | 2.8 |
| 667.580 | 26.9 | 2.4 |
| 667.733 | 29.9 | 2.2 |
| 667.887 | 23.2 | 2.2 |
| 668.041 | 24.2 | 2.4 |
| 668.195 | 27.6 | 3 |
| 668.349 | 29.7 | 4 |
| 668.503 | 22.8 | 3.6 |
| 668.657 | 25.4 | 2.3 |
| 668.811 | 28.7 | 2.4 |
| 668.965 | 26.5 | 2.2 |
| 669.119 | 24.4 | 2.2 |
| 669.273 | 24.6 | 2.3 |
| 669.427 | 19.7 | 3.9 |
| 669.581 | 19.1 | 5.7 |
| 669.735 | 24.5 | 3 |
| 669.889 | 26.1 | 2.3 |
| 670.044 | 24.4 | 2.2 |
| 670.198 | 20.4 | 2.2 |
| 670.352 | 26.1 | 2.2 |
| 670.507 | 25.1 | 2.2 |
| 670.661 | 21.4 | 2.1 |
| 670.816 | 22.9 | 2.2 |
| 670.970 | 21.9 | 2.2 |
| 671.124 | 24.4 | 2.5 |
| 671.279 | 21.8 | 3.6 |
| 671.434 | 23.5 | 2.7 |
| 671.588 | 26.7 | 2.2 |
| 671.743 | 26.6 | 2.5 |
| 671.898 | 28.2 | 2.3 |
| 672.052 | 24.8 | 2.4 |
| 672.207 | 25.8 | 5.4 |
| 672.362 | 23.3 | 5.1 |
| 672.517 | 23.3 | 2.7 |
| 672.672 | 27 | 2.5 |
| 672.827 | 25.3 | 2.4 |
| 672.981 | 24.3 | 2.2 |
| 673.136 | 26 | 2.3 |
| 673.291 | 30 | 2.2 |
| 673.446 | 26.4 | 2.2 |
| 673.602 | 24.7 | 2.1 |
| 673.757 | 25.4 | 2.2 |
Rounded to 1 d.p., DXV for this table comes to 26.4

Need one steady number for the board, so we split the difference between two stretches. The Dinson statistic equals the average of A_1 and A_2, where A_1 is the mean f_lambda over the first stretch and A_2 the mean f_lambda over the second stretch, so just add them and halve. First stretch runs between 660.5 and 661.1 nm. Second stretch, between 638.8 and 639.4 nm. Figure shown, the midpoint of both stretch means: 25.4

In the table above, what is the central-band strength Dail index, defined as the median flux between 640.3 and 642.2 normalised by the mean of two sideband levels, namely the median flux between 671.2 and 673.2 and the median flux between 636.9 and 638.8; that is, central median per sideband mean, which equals 0.93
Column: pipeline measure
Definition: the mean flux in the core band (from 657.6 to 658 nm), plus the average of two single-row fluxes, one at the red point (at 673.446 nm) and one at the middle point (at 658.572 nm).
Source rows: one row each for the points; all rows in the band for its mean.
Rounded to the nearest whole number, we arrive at 52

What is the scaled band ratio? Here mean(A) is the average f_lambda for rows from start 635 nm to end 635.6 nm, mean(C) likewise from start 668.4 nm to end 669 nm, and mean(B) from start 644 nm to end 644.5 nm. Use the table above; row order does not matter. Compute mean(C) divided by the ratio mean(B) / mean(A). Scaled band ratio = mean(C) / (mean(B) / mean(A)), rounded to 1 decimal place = 25.2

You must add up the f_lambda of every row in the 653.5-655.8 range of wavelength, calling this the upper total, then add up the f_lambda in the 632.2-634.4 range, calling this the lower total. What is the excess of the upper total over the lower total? 3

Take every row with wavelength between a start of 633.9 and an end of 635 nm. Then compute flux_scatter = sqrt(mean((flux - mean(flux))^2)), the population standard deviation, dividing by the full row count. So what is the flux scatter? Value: 3.5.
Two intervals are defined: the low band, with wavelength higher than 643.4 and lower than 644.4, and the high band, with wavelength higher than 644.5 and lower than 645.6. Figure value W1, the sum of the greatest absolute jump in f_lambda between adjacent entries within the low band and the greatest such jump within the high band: 10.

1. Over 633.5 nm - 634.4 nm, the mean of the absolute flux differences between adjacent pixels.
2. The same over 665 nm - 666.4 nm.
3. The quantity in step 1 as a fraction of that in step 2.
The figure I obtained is 1.4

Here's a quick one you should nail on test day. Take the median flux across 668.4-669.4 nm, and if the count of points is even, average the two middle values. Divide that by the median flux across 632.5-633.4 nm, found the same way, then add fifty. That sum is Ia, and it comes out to 50.9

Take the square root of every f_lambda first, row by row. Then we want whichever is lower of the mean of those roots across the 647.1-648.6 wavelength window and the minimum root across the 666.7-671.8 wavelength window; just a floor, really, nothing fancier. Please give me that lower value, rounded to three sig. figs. 4.37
